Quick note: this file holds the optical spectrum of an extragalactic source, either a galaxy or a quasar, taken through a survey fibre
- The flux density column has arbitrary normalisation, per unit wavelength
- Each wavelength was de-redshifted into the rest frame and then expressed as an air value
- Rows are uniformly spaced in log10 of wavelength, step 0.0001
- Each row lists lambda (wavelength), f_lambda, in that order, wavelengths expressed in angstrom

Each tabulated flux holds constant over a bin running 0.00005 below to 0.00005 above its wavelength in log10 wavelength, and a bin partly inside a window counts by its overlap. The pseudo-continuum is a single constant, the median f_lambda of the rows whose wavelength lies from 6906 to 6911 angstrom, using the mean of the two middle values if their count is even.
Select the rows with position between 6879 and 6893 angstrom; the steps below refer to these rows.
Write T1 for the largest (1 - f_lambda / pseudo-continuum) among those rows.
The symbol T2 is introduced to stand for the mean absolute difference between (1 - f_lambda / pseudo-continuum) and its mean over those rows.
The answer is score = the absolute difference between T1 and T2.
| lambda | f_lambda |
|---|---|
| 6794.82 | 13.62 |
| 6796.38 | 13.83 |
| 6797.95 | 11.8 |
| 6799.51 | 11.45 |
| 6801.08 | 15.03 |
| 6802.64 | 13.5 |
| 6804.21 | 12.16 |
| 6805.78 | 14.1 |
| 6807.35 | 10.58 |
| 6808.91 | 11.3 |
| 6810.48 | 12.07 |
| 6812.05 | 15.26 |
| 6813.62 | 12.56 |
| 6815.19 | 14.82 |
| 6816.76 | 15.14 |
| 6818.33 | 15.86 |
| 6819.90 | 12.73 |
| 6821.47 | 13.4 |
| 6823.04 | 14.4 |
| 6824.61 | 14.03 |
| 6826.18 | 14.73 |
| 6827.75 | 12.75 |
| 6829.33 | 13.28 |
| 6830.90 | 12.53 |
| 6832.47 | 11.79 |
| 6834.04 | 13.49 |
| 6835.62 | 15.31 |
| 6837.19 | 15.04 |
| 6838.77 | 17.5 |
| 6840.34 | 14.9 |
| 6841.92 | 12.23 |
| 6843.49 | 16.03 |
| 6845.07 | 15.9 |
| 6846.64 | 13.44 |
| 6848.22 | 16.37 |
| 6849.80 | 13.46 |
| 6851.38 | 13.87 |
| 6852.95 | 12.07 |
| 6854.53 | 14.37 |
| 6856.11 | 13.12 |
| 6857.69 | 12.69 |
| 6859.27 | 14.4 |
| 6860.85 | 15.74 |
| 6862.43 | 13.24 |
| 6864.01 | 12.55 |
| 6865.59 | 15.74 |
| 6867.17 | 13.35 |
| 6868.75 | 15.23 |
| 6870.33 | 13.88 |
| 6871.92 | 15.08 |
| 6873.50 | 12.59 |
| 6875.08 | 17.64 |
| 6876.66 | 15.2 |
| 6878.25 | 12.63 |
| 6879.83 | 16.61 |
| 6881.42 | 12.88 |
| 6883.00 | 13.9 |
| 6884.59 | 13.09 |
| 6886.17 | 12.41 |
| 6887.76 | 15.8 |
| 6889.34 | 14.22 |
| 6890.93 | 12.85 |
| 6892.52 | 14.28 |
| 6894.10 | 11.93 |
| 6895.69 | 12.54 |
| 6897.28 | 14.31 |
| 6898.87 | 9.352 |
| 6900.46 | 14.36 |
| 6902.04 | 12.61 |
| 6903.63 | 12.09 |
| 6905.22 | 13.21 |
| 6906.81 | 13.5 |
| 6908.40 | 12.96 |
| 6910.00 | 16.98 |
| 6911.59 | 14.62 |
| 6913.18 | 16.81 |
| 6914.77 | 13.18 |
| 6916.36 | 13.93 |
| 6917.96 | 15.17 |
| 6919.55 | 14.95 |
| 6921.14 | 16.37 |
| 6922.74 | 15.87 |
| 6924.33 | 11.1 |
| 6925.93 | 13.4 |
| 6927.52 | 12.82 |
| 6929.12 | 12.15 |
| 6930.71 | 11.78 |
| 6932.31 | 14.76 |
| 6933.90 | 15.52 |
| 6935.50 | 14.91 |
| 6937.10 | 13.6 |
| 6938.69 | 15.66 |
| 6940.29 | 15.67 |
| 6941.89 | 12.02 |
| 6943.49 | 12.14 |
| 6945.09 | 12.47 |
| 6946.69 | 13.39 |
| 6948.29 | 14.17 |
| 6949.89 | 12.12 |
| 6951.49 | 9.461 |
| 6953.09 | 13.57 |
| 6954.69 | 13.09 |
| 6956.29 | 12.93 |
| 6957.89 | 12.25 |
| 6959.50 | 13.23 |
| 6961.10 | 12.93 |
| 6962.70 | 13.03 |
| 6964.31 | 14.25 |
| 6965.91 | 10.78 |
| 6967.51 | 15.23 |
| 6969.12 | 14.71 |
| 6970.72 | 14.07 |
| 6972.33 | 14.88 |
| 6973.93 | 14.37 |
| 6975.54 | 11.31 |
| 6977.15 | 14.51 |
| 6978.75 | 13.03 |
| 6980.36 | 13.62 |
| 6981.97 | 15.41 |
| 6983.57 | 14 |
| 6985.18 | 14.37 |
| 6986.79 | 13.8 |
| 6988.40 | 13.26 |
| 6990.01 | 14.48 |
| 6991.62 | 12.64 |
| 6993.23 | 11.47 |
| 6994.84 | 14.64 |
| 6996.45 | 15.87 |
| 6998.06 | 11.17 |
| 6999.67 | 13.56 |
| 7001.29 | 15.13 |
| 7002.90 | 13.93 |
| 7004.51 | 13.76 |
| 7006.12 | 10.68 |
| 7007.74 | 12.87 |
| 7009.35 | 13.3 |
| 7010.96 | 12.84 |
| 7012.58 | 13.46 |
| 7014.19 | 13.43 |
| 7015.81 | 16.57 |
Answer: 0.00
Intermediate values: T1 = 0.08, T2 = 0.081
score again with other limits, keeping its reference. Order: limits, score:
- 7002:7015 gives 0.16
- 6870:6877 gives 0.03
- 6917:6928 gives 0.06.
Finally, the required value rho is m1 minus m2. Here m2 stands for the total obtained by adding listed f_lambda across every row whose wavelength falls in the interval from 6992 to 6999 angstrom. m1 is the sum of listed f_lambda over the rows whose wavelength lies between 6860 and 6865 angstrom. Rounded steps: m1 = 42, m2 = 53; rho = -12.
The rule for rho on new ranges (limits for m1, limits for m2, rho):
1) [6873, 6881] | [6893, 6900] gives 27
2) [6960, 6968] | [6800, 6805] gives 26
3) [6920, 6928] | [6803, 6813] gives -6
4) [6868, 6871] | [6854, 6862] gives -41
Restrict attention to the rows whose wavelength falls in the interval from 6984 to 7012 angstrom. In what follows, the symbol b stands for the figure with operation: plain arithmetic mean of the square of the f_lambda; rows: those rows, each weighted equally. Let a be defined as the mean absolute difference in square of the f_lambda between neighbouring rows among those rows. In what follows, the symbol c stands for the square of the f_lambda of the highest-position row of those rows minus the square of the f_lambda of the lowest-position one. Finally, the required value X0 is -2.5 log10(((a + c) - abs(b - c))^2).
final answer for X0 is -11.7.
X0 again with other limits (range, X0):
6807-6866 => -10.4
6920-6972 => -12.3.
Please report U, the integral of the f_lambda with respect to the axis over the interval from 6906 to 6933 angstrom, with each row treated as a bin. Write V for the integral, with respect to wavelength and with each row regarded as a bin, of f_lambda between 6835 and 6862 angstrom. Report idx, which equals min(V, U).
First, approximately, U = 382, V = 391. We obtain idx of 382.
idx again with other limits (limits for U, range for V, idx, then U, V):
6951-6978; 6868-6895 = 358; 358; 381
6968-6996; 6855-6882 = 386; 387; 386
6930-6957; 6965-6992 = 361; 361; 373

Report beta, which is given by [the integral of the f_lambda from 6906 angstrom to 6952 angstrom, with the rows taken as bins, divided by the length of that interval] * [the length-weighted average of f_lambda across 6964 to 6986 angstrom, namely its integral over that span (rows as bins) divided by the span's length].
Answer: 193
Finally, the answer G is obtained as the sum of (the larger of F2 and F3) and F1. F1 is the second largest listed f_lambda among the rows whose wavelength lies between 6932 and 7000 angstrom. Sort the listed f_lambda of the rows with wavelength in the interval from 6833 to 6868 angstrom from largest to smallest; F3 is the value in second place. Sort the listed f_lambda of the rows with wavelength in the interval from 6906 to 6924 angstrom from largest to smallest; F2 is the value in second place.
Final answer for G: 32.5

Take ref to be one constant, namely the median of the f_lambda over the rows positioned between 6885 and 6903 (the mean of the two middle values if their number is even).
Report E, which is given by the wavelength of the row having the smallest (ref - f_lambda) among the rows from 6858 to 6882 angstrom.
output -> 6875.08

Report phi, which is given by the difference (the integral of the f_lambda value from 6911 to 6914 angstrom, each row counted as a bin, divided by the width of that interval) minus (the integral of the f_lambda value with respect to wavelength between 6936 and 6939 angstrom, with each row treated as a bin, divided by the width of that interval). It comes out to 1.3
